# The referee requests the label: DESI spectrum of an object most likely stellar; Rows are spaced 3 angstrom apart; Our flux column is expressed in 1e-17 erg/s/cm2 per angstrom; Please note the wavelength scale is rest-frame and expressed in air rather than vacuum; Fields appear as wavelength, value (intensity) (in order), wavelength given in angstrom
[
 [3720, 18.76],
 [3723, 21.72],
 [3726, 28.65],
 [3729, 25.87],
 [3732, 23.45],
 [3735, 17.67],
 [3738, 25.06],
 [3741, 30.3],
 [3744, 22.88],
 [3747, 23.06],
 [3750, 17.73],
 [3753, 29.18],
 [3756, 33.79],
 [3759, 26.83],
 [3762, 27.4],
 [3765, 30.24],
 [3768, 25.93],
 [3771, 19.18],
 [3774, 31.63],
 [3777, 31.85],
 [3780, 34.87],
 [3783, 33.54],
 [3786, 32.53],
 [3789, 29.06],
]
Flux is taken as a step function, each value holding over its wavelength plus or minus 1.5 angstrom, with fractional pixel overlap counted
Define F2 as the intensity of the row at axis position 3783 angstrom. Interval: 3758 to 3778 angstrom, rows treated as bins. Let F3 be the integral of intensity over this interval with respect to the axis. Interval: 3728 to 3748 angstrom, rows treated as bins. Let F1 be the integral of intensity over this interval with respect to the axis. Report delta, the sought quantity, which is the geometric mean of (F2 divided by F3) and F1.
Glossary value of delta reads 5.4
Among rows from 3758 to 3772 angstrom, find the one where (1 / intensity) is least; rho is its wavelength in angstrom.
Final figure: 3765 angstrom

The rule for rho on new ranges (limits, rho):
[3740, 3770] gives 3756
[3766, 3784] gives 3780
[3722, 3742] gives 3741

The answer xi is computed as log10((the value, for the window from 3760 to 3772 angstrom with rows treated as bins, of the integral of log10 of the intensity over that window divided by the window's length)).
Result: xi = 0.149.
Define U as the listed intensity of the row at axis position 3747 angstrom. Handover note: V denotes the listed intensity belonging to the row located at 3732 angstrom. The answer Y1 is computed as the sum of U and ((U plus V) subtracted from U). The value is 0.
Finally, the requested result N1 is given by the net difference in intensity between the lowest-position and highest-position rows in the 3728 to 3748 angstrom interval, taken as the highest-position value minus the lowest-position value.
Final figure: -3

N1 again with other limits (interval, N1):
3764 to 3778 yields 2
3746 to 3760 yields 4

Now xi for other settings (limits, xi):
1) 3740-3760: 0.149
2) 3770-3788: 0.171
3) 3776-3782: 0.183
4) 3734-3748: 0.138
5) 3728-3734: 0.139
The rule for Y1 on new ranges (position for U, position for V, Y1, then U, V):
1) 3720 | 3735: 1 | 18.76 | 17.67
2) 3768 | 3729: 0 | 25.93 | 25.87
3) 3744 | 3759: -4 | 22.88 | 26.83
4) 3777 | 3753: 3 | 31.85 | 29.18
